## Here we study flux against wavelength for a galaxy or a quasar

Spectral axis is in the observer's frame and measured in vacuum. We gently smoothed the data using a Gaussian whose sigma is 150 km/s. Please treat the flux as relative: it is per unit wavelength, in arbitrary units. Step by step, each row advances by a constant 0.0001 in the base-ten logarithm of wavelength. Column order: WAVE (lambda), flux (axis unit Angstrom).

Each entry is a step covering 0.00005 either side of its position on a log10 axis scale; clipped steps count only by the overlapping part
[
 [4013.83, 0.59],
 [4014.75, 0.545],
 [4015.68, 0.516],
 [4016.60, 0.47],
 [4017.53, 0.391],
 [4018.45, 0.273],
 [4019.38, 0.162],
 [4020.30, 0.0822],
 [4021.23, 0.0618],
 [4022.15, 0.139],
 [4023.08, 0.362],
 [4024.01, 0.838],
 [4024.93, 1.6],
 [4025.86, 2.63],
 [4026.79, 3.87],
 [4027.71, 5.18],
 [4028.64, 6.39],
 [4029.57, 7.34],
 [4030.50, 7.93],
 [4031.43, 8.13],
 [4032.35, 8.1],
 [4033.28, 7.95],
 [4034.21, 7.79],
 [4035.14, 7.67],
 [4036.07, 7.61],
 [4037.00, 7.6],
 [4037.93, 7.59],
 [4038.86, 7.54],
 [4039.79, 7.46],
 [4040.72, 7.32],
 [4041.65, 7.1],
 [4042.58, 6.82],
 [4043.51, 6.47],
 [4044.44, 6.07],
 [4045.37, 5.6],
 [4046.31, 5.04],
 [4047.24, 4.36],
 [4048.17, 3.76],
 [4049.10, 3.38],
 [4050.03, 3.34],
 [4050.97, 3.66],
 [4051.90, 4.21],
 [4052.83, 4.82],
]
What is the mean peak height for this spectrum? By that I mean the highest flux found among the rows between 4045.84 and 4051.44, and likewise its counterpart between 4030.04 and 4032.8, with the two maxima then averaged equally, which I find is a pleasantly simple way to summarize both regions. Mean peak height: 6.6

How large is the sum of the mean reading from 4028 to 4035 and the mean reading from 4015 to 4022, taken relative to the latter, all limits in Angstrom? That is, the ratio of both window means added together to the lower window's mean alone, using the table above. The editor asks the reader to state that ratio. 28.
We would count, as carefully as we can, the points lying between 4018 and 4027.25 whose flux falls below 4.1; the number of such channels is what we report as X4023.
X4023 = 10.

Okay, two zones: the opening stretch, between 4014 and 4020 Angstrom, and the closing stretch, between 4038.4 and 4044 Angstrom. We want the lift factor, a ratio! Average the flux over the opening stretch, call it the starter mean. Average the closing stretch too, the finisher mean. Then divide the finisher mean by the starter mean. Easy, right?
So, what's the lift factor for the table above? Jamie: 18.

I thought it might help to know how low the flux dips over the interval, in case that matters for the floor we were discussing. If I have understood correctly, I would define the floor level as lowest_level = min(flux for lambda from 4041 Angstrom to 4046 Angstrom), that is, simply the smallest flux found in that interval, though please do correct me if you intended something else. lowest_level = 5.6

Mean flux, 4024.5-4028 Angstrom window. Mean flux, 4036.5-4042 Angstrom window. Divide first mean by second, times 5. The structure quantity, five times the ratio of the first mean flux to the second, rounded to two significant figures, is 2.2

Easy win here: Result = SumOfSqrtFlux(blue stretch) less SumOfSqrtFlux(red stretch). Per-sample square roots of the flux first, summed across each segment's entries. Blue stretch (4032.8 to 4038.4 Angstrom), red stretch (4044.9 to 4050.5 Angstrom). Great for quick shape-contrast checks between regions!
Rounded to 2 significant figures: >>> 4.3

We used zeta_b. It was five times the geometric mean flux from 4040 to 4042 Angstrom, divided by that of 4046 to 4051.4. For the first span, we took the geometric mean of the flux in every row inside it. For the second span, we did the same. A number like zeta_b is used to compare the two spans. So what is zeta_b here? 9.29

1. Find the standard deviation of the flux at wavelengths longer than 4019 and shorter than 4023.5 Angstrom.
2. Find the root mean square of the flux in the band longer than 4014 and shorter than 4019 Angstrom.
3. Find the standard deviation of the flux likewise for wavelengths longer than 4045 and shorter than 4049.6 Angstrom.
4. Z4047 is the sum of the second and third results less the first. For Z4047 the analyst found 1.2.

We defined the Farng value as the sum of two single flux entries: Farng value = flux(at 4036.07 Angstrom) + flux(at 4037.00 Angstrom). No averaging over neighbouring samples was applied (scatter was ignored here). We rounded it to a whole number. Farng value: 15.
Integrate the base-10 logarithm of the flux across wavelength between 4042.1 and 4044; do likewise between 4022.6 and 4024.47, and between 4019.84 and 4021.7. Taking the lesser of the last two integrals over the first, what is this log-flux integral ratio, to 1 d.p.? -1.4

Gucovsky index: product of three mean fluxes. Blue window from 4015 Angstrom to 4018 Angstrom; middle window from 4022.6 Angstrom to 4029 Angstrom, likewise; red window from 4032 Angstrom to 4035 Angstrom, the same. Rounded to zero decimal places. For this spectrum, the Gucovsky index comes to 11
